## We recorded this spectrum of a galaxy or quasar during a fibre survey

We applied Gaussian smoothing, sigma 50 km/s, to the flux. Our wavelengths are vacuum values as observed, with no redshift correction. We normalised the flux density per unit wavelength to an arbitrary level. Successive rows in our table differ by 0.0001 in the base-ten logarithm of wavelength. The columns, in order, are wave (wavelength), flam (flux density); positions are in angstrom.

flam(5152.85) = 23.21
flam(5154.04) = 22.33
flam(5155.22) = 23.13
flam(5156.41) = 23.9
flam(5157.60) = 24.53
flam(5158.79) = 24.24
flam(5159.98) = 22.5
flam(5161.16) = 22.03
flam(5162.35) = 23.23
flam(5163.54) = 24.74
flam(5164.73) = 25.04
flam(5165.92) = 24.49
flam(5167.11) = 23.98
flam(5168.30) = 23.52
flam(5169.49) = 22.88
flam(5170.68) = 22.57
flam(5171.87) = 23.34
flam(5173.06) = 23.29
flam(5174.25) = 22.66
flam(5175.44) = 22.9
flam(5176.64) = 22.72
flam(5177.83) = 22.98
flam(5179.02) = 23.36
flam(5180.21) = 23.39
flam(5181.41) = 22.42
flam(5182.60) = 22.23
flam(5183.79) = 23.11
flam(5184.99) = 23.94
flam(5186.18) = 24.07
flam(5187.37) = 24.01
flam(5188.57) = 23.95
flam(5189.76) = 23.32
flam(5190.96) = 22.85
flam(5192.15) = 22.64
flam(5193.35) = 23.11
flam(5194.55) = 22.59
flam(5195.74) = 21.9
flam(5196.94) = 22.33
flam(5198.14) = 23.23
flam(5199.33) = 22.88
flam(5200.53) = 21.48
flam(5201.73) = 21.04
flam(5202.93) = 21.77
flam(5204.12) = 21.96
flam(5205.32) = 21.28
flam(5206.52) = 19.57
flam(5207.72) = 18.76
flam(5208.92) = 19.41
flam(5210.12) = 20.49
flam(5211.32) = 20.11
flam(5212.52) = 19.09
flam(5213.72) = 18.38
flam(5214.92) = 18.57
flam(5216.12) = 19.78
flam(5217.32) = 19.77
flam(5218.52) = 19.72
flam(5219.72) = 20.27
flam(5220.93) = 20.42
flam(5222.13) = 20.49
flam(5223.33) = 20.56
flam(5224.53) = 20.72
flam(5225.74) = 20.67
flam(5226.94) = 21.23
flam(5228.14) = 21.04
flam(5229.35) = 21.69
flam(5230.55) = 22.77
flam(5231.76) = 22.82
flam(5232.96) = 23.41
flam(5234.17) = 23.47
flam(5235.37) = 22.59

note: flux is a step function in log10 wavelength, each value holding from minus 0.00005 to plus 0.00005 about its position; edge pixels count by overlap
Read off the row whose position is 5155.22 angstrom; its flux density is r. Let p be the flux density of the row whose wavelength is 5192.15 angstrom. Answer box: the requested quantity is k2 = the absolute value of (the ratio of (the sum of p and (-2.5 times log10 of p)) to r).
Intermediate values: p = 22.64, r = 23.13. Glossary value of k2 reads 0.83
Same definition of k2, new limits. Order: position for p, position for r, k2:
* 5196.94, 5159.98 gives 0.84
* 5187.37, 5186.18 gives 0.85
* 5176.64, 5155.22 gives 0.84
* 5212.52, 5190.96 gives 0.70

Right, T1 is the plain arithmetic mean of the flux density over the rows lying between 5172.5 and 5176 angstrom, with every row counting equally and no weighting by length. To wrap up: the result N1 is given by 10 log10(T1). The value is 13.61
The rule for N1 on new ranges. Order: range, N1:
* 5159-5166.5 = 13.74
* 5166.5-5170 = 13.70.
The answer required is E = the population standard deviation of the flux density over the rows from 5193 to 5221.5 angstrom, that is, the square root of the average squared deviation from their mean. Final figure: 1.46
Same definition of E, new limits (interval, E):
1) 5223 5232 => 0.85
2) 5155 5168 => 0.92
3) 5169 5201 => 0.62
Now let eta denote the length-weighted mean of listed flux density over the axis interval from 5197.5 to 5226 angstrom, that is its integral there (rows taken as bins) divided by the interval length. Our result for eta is 20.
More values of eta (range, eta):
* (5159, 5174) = 23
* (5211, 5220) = 19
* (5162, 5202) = 23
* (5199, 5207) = 21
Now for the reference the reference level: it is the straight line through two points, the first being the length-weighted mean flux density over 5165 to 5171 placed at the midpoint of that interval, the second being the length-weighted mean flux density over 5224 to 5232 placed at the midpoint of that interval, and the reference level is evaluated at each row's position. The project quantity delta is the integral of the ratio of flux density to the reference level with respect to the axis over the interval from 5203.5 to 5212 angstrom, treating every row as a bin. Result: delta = 7.74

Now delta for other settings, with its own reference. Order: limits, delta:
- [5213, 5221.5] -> 7.60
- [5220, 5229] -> 8.63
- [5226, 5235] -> 9.38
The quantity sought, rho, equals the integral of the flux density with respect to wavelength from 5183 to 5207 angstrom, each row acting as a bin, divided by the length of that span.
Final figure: 22.6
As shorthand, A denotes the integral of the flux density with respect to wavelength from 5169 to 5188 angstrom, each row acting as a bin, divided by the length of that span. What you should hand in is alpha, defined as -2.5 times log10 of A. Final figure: -3.41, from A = 23.1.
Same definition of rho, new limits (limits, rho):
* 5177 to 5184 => 22.9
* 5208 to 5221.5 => 19.6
